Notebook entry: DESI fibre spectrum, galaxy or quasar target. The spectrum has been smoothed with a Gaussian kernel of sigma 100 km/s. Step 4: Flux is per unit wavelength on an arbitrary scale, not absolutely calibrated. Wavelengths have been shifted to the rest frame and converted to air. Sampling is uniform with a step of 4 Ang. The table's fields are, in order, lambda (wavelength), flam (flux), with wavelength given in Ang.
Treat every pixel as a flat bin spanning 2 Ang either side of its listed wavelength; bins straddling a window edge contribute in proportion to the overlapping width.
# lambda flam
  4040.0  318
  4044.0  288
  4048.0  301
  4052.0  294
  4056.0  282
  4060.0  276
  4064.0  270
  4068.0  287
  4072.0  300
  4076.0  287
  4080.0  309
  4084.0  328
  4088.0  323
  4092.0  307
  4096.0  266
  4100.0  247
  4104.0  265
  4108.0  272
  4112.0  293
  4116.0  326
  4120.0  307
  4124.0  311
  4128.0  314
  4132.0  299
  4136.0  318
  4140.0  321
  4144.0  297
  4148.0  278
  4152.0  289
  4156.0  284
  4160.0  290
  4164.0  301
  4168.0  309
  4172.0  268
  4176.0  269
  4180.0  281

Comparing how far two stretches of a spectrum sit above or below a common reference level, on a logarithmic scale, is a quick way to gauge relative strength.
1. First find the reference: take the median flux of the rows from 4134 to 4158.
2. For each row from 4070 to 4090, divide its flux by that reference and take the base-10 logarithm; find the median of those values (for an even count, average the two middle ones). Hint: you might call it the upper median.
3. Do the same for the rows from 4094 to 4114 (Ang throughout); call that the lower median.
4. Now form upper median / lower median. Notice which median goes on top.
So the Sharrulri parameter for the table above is -0.5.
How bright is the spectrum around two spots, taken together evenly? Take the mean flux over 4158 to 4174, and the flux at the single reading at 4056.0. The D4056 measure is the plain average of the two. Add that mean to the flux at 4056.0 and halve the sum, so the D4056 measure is 287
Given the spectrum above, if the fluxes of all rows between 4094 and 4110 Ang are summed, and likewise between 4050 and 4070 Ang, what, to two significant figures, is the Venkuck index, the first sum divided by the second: 0.75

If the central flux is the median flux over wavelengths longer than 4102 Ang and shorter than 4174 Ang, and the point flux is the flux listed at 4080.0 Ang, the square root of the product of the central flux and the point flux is 303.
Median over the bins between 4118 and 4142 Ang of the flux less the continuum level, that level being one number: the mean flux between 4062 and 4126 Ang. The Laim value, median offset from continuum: 19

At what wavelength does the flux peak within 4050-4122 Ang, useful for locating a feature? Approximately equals 4084.0 Ang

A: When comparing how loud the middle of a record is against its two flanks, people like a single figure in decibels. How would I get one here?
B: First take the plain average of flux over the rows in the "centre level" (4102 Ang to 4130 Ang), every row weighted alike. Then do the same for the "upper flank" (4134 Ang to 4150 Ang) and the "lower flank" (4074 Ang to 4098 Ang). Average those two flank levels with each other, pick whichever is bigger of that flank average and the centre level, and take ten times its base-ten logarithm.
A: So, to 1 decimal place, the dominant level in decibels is 24.8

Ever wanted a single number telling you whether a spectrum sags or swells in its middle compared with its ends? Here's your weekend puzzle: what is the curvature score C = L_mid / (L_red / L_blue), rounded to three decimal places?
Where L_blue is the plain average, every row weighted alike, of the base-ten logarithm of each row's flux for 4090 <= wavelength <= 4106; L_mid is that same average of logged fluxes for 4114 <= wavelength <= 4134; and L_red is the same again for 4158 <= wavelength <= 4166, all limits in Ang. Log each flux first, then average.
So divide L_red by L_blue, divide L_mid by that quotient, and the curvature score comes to 2.454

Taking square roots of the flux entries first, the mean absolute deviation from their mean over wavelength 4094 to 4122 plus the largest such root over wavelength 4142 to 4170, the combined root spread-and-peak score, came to 18.2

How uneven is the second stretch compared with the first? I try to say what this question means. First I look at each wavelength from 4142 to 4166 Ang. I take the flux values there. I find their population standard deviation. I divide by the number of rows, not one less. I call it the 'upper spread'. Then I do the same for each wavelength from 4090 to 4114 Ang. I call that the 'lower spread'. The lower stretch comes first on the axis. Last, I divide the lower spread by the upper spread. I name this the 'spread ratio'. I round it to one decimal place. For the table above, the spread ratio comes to 2.6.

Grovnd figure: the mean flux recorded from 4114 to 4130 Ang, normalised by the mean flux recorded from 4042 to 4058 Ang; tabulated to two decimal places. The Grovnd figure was 1.08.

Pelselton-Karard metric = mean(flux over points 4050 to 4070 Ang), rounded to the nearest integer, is 282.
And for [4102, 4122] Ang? 293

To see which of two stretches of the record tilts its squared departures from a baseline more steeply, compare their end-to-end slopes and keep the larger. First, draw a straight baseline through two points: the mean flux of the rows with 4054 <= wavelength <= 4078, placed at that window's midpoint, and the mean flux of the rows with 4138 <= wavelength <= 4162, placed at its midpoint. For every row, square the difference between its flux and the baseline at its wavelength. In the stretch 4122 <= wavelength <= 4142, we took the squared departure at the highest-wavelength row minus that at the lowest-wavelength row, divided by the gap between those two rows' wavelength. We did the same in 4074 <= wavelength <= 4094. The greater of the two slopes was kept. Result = 26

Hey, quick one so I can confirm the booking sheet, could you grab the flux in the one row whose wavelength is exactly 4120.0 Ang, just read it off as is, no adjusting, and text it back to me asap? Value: 307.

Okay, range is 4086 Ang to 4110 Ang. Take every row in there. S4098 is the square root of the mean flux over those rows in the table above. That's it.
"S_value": 16.7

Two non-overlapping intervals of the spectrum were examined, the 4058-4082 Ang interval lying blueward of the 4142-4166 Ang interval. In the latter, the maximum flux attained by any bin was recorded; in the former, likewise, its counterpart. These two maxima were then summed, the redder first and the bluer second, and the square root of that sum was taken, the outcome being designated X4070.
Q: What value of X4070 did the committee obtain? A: 24.7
